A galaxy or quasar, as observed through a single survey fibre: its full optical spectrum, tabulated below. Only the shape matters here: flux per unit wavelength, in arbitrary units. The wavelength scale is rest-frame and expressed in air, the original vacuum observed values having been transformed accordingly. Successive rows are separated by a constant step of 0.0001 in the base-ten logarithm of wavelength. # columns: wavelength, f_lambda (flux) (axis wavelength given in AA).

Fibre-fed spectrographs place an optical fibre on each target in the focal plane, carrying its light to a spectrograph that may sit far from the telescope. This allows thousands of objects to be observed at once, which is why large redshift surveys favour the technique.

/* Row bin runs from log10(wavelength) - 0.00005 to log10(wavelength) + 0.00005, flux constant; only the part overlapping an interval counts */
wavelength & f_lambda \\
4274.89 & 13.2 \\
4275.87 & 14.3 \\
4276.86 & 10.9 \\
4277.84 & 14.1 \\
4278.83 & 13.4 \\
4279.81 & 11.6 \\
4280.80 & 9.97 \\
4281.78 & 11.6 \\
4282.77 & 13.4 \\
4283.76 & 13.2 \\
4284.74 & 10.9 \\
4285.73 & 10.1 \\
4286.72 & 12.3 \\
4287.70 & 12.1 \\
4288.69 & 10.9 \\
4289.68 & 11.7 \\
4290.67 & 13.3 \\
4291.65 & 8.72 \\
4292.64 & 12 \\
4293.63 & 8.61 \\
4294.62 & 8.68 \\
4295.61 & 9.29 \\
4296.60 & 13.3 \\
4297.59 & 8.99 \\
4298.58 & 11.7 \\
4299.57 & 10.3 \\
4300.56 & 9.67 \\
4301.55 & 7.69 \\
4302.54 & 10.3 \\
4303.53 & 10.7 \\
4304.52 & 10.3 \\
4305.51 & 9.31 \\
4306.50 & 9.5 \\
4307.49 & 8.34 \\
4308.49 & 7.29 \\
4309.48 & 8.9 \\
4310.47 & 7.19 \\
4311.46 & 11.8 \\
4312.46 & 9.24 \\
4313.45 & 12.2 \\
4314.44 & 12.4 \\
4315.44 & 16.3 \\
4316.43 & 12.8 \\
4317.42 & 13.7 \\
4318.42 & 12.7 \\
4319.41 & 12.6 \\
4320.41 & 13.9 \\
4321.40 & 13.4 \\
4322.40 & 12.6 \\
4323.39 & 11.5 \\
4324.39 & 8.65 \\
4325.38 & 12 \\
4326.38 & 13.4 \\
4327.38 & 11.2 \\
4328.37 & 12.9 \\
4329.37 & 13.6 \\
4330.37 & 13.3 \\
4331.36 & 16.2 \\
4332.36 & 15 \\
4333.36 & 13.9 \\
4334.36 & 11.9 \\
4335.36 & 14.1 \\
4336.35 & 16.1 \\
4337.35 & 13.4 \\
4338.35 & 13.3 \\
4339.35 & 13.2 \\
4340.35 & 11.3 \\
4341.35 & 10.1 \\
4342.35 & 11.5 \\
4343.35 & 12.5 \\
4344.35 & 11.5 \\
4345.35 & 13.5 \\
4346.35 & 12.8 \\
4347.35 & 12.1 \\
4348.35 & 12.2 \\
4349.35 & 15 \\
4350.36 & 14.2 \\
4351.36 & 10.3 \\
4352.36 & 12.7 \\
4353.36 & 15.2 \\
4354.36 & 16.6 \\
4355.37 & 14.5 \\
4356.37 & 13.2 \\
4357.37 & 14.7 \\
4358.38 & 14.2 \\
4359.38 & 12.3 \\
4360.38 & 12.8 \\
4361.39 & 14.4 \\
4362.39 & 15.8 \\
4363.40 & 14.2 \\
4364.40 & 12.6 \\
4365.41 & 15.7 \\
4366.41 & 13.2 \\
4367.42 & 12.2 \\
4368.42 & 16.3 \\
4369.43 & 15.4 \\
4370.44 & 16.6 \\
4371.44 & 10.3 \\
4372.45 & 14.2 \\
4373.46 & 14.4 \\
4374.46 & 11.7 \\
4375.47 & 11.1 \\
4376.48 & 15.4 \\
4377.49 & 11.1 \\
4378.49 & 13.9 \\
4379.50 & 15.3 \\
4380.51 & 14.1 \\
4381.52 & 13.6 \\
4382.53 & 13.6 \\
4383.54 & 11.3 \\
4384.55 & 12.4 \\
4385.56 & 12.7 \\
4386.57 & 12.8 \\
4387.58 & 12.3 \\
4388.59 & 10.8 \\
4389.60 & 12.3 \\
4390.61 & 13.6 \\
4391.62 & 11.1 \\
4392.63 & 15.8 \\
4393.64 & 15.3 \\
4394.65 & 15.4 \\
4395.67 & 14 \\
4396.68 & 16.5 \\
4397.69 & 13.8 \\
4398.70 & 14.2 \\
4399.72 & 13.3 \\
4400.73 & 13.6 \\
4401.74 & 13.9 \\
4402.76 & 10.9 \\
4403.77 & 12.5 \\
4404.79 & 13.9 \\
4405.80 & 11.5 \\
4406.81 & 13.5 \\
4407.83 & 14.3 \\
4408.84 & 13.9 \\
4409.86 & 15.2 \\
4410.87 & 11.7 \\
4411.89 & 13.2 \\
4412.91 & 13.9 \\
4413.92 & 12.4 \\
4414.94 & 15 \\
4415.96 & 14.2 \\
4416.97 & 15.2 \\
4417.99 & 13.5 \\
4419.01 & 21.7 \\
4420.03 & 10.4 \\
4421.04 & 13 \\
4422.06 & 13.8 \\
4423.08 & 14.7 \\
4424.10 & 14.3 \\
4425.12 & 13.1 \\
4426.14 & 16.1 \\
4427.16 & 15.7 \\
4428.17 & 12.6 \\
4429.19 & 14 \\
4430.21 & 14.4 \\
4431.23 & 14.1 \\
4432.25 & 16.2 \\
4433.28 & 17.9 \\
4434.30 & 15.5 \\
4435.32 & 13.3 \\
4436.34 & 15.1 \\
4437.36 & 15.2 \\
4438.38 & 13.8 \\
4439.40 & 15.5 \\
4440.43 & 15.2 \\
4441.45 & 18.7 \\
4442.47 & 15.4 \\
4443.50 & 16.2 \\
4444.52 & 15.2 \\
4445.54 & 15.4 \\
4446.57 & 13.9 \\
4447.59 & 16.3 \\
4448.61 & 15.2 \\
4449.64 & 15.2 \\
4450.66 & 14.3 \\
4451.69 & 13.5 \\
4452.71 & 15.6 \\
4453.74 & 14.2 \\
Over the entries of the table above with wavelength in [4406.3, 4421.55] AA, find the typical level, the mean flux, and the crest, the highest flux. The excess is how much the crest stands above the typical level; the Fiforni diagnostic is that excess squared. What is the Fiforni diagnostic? 58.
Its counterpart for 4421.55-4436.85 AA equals 10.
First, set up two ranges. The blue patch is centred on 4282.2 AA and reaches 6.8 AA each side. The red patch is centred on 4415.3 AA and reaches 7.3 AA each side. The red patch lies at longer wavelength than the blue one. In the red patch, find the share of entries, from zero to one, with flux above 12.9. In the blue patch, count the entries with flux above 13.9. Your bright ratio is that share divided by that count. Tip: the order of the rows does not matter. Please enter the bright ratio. 0.39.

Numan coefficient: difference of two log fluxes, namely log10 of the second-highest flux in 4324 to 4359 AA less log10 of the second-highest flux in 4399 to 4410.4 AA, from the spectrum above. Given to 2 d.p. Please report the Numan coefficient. 0.05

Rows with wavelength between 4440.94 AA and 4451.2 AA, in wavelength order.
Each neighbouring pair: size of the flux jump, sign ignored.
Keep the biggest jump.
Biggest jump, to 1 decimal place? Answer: 3.3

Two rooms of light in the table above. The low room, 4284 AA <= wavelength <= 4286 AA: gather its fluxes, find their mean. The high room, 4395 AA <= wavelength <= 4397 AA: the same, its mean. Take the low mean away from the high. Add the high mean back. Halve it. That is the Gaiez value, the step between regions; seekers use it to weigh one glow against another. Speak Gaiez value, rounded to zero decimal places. 10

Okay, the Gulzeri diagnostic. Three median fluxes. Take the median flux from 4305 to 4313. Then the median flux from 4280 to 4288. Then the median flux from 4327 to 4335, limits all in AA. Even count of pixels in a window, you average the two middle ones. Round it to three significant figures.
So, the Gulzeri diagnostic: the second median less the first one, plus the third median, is 16.2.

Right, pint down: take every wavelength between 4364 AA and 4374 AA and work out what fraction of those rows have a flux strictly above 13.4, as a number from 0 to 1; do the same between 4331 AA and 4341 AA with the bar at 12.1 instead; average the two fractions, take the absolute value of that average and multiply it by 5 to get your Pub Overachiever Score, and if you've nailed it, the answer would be 3.50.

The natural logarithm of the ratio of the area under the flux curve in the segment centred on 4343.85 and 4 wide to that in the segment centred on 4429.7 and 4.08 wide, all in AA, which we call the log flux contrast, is -0.14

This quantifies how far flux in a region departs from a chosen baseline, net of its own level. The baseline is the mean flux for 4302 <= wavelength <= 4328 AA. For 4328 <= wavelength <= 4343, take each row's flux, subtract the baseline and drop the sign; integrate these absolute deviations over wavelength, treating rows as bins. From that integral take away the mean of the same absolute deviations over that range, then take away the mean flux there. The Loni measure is 18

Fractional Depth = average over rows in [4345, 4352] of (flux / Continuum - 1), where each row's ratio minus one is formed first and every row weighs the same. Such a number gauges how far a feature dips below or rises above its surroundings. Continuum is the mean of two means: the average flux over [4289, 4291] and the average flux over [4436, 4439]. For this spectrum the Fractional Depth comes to -0.05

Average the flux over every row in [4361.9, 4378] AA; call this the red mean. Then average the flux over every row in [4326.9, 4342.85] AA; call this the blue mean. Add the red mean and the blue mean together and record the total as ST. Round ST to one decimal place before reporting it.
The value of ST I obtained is 27.0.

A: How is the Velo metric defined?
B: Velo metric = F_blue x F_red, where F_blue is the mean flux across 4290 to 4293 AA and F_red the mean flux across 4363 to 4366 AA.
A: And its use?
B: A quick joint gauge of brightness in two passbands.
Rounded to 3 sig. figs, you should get 161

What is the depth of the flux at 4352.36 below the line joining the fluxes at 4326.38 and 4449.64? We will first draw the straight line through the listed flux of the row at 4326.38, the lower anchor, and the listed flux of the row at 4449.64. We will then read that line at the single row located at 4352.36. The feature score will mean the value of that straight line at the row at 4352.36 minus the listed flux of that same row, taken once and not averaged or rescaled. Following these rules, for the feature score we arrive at 1.1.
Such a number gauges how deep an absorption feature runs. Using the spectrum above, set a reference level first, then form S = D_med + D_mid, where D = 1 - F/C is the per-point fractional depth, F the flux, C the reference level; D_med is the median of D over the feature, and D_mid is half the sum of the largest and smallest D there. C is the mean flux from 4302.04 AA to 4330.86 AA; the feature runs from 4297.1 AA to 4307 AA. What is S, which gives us 0.28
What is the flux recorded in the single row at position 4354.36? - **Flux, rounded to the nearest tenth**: 16.6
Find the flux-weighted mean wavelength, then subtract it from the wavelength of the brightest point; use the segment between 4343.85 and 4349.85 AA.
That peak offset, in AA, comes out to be 2.4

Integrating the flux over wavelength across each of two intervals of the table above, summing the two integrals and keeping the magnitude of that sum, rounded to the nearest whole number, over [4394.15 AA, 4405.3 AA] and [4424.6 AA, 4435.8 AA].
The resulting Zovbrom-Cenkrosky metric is 320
